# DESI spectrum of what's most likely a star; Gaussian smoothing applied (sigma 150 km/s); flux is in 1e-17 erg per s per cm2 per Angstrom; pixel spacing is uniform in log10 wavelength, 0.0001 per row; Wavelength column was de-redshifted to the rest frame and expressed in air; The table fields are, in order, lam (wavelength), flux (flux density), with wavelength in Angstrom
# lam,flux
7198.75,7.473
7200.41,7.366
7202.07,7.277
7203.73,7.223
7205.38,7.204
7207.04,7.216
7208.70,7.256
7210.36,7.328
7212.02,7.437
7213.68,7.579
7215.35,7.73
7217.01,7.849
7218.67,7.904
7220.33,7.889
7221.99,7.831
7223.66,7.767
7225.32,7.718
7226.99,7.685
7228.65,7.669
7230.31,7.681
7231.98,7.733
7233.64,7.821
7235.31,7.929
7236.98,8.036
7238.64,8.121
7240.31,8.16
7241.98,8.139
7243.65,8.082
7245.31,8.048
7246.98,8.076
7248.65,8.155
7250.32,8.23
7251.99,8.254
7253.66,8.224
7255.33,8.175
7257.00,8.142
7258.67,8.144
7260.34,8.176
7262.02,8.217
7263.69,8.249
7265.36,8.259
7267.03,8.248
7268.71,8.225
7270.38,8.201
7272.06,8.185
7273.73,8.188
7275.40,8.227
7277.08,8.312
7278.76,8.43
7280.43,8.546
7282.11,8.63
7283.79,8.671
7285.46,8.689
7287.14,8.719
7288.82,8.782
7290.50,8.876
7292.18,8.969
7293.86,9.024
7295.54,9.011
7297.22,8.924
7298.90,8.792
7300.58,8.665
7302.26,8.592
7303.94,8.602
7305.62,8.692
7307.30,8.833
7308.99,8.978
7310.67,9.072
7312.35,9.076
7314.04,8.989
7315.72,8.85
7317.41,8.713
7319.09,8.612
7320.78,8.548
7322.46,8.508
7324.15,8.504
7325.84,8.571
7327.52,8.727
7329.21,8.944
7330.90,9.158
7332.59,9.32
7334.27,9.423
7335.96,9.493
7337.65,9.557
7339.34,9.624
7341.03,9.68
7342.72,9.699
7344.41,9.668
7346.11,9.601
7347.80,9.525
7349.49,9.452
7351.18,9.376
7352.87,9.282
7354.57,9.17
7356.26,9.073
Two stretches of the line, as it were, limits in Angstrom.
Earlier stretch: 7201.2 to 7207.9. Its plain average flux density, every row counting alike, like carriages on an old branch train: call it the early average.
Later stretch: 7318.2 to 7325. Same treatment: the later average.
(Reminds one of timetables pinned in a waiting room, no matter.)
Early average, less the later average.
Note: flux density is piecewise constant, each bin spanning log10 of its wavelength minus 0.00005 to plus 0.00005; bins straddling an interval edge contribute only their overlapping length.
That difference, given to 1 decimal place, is -1.3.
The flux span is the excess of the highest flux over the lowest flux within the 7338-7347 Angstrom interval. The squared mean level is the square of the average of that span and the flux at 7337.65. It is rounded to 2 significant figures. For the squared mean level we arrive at 23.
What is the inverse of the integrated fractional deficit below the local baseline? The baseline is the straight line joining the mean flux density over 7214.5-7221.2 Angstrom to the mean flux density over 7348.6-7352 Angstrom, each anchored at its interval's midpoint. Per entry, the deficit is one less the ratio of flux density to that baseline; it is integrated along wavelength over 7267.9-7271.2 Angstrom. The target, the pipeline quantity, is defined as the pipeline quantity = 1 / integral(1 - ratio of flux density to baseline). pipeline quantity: 10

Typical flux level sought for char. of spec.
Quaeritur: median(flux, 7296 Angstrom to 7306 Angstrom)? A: 8.68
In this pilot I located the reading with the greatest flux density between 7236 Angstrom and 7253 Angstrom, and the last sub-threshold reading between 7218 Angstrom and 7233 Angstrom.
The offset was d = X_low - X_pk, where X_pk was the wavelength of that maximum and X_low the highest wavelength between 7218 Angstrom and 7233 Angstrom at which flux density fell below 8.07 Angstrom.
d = -20.0 Angstrom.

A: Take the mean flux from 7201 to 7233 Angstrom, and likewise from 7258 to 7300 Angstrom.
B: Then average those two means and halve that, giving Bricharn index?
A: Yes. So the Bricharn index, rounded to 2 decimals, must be 4.02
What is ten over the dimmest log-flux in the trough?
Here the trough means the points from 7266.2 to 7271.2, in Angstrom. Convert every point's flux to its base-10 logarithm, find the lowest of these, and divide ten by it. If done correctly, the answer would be 10.9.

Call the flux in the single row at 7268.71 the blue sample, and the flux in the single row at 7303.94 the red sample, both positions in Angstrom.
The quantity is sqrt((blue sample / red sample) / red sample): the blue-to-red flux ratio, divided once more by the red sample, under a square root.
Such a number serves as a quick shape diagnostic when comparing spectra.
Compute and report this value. 0.333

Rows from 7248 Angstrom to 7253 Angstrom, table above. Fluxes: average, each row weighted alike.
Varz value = 8.21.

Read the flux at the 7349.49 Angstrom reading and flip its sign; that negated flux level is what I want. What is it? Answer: -9.5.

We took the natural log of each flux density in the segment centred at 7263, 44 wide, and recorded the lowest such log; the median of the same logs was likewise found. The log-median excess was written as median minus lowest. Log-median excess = 0.02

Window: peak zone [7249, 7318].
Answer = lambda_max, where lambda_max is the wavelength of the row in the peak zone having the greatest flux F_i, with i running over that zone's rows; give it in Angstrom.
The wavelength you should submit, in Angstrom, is 7312.35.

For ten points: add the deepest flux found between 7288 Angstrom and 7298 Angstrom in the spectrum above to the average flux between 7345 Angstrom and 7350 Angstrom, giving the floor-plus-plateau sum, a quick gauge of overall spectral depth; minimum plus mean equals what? 18.3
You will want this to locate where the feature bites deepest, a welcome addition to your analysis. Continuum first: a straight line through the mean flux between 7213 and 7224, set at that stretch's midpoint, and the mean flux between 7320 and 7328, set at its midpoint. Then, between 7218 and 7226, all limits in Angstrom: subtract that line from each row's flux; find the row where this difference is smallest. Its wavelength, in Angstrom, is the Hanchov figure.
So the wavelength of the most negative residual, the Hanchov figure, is 7225.32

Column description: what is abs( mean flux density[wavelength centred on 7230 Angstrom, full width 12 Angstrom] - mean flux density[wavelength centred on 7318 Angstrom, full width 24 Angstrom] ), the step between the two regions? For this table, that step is 1.0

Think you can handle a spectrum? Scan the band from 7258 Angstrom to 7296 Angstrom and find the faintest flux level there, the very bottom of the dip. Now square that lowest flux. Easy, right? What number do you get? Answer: 66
